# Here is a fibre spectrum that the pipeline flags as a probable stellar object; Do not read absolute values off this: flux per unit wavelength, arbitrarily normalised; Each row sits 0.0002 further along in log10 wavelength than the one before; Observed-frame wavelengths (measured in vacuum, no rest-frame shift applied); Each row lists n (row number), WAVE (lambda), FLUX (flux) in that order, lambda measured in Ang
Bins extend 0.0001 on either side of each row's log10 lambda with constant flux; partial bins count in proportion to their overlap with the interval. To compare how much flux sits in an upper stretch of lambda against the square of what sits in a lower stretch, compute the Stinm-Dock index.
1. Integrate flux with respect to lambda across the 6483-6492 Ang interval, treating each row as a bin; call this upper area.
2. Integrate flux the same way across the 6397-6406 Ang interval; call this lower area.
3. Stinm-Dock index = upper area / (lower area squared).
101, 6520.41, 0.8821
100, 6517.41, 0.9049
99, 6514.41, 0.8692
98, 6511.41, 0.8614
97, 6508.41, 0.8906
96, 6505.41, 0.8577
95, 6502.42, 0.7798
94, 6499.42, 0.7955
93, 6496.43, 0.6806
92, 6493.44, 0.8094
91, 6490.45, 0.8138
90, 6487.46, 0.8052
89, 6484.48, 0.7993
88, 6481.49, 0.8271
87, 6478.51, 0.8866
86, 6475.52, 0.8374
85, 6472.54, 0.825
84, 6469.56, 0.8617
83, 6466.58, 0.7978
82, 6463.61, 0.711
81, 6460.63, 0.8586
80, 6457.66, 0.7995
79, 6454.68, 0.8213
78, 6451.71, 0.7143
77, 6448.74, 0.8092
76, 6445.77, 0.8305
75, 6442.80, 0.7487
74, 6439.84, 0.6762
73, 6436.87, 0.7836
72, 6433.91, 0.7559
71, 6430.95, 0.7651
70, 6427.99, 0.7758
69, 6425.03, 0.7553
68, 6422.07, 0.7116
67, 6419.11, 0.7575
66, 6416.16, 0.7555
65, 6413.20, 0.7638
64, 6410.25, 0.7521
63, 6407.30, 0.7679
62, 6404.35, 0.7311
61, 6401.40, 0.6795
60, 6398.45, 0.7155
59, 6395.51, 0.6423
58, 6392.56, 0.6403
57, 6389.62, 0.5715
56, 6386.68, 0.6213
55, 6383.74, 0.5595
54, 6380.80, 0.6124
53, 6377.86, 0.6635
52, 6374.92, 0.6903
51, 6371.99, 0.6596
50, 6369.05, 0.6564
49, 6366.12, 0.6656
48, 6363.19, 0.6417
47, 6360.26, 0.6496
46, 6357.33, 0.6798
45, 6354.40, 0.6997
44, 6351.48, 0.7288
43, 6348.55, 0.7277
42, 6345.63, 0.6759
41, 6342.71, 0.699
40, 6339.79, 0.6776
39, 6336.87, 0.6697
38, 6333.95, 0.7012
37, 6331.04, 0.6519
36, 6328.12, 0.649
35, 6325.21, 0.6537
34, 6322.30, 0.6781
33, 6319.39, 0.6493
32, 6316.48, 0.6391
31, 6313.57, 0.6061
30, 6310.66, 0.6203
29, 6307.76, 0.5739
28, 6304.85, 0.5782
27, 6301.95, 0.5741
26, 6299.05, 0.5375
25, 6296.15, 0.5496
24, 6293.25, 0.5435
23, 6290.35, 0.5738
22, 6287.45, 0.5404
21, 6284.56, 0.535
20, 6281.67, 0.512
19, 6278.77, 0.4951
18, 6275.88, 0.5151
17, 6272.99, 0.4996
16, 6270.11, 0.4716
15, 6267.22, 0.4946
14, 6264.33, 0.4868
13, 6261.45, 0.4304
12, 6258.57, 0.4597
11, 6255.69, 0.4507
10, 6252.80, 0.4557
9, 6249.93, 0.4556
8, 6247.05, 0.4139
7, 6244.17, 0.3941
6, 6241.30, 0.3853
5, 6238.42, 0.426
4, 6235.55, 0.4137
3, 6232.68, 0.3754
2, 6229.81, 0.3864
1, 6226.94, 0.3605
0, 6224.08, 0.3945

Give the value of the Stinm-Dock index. 0.18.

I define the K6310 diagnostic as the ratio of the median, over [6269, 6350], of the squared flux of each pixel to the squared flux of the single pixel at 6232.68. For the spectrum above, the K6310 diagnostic 2.49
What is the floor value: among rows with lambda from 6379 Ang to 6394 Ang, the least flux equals 0.5595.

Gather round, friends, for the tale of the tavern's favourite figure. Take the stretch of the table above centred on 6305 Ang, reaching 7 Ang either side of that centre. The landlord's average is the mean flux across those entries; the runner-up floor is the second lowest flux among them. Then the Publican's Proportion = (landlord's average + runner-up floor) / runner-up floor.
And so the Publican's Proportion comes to 2.01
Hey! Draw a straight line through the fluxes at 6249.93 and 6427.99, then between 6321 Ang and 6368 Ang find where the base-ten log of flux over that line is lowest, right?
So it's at 6363.19 Ang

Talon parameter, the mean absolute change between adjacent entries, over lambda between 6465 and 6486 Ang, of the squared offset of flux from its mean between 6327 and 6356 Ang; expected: 0.013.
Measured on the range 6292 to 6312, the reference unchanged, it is 0.004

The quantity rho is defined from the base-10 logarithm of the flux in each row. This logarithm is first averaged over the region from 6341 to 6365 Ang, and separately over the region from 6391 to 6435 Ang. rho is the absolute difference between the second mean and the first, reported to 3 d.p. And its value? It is 0.026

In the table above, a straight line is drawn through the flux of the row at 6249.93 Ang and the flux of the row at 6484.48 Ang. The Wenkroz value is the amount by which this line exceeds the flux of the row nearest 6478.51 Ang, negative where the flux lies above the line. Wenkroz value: -0.10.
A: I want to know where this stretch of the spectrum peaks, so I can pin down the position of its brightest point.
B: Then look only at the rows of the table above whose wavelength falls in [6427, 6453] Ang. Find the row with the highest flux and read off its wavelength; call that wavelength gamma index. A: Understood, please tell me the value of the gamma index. 6445.77 Ang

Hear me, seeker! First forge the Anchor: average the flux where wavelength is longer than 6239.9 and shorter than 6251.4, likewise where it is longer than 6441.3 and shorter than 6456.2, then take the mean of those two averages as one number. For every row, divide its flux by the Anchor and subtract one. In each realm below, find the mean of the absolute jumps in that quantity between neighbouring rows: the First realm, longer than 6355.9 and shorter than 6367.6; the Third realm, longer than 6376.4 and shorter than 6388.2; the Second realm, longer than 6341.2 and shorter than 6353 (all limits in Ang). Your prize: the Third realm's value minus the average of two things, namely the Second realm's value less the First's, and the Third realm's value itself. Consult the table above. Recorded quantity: 0.0423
